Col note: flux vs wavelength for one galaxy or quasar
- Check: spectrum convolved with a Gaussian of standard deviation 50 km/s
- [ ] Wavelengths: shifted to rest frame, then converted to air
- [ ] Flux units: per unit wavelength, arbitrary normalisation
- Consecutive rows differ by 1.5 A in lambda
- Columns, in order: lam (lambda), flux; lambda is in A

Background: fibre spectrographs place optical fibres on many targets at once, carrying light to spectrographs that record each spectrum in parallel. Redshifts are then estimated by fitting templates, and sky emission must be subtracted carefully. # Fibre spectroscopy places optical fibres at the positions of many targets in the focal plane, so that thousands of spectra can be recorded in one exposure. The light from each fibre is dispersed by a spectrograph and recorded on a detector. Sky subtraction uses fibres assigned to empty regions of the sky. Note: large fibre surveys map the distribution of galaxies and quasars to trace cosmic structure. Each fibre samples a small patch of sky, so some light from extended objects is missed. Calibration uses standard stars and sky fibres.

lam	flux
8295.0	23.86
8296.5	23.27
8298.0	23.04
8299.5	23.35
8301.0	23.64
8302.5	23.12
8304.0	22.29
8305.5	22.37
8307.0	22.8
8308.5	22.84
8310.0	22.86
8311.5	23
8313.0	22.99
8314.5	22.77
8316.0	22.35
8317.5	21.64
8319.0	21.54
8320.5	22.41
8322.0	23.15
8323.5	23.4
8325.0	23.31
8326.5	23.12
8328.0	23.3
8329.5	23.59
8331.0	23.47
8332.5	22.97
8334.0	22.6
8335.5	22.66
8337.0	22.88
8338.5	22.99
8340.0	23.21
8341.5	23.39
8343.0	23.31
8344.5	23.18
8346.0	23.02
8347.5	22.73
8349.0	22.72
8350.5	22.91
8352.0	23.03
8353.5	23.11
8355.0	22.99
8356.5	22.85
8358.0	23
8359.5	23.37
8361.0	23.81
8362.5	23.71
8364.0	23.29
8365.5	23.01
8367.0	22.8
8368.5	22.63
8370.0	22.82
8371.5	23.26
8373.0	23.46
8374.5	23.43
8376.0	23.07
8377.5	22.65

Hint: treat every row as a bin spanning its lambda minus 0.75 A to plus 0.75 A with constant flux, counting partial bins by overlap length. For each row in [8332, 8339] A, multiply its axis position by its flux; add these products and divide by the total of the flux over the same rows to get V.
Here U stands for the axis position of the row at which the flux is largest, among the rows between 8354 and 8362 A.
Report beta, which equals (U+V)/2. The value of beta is 8348.3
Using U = 8361.0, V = 8335.5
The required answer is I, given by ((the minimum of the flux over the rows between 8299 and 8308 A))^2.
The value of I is 497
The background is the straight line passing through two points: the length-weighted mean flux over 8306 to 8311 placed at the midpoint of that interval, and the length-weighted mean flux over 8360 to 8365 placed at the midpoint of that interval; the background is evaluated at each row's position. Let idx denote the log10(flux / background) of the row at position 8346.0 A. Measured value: -0.006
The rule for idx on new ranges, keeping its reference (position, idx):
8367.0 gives -0.015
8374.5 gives -0.005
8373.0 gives -0.005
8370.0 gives -0.016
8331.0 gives 0.006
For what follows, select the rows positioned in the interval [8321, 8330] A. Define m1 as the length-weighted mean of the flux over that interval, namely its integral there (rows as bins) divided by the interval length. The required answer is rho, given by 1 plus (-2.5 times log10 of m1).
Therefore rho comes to -2.42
